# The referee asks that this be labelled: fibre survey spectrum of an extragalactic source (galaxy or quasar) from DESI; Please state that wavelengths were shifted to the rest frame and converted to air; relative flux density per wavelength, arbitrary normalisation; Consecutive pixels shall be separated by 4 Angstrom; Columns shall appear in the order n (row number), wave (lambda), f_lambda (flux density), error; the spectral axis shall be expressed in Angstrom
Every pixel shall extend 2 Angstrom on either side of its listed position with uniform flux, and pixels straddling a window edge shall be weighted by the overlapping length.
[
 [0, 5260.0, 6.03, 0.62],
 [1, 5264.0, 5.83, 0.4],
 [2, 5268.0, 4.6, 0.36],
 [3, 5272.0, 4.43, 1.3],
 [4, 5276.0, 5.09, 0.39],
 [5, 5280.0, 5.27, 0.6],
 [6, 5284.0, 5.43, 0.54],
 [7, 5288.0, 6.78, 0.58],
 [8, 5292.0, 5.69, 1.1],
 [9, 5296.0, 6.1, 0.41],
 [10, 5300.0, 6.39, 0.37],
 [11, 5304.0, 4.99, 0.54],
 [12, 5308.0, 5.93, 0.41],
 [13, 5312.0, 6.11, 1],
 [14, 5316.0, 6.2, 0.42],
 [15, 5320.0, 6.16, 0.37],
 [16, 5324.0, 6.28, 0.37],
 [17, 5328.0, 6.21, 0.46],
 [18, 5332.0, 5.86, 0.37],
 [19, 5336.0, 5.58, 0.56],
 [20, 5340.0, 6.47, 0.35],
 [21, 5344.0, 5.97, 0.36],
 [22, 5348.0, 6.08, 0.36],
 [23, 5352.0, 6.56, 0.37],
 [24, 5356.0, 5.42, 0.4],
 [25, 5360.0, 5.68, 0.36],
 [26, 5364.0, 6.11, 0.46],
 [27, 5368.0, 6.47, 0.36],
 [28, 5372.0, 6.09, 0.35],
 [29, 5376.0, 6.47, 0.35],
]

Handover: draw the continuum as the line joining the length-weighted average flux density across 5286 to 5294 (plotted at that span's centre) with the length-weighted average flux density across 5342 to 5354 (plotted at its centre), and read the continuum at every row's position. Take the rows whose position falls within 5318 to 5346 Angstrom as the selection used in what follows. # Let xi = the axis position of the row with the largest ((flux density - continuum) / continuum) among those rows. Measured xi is 5340.0 Angstrom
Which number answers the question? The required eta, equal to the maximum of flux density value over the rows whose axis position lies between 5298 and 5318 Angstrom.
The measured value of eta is 6.39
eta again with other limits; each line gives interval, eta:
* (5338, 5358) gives 6.56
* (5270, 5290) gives 6.78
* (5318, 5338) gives 6.28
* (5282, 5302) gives 6.78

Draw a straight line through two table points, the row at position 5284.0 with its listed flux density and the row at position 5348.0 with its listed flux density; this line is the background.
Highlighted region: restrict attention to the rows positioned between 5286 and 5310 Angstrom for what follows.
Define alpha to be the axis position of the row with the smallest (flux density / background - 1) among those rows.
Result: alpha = 5304.0 Angstrom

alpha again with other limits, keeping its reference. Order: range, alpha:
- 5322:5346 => 5336.0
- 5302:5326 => 5304.0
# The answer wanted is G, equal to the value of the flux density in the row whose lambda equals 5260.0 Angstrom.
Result 6.03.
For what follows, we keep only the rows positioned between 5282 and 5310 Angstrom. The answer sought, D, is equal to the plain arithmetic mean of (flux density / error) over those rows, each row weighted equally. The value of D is 11.8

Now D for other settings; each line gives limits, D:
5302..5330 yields 13.1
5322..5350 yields 15.5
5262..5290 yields 10.6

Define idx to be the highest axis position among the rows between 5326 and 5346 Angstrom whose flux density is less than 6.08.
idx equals 5344.0 Angstrom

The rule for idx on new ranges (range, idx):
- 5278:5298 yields 5292.0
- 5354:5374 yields 5360.0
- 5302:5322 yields 5308.0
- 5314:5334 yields 5332.0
